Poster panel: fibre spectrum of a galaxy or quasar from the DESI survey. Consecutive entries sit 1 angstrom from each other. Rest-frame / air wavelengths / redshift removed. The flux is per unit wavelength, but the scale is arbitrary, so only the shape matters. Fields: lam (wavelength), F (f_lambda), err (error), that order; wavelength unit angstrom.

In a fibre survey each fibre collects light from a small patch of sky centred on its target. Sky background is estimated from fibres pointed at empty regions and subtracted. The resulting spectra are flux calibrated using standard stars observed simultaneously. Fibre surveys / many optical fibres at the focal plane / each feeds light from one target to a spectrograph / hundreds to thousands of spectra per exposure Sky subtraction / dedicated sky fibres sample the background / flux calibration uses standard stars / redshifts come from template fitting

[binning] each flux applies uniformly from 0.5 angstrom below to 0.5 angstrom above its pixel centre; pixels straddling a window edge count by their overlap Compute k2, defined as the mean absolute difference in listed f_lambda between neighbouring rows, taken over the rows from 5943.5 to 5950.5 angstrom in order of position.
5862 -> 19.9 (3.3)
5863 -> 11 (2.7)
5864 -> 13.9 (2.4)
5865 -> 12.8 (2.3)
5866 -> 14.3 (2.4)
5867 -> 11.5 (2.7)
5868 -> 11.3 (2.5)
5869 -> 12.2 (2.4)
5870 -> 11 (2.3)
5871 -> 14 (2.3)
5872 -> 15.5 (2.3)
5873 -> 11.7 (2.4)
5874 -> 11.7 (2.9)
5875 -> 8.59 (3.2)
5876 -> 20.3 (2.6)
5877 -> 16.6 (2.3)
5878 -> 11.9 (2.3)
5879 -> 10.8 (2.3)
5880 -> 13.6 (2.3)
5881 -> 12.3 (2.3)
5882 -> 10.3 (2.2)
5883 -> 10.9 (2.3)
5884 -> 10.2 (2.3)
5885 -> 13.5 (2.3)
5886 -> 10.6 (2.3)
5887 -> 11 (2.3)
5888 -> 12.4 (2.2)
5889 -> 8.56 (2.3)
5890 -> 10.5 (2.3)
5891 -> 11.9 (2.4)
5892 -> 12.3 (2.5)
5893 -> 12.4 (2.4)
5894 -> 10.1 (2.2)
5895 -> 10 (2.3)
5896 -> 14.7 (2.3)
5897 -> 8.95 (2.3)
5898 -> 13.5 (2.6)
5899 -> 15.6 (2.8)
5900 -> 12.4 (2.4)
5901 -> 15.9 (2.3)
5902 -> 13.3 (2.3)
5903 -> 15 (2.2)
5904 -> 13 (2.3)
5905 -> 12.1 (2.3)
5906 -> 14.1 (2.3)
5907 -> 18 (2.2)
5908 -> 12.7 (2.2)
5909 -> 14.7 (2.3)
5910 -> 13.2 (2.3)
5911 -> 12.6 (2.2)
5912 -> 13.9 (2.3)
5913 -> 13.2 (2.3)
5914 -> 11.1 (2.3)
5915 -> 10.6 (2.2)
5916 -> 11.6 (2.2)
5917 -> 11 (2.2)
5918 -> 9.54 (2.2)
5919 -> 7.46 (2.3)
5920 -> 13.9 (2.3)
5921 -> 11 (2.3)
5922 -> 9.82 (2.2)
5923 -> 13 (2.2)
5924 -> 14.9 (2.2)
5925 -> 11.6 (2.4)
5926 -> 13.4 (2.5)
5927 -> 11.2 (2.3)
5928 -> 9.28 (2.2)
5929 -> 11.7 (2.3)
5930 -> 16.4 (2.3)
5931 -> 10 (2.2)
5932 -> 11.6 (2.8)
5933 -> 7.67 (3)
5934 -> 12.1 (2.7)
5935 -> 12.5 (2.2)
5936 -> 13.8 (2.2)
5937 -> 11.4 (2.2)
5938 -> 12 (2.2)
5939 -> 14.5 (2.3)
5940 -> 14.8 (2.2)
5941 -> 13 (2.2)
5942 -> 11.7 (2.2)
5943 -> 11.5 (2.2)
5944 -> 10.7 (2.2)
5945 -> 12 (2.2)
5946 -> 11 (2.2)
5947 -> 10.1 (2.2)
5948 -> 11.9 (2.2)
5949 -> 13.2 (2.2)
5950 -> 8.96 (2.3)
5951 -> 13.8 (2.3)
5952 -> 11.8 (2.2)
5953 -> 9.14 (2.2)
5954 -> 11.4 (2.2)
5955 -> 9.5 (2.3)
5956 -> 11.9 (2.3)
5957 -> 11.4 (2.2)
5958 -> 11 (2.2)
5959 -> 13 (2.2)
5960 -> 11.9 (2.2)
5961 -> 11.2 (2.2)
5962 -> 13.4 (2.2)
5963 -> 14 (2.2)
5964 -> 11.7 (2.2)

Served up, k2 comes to 1.8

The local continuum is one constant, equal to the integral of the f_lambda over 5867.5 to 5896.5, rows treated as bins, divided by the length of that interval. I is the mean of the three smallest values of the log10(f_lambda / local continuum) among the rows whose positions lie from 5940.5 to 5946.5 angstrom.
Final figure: -0.04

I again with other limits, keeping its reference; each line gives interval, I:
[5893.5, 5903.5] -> -0.10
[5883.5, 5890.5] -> -0.10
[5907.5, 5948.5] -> -0.17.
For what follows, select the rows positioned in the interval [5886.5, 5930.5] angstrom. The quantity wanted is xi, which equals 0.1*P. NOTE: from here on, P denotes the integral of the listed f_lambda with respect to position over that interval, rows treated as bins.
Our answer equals 54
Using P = 544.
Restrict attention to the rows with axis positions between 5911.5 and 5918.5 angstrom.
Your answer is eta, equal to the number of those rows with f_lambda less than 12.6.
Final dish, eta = 5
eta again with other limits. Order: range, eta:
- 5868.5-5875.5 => 5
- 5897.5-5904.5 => 1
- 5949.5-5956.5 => 6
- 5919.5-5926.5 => 3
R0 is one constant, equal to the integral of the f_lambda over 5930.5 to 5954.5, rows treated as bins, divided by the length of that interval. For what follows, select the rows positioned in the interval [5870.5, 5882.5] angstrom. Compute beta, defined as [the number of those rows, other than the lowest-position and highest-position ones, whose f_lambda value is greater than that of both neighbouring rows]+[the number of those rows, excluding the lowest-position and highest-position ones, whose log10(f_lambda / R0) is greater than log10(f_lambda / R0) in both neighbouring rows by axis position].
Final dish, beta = 6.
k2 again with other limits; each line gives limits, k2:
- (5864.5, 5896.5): 2.2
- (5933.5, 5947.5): 1.1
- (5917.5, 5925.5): 3.0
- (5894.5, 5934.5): 2.7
